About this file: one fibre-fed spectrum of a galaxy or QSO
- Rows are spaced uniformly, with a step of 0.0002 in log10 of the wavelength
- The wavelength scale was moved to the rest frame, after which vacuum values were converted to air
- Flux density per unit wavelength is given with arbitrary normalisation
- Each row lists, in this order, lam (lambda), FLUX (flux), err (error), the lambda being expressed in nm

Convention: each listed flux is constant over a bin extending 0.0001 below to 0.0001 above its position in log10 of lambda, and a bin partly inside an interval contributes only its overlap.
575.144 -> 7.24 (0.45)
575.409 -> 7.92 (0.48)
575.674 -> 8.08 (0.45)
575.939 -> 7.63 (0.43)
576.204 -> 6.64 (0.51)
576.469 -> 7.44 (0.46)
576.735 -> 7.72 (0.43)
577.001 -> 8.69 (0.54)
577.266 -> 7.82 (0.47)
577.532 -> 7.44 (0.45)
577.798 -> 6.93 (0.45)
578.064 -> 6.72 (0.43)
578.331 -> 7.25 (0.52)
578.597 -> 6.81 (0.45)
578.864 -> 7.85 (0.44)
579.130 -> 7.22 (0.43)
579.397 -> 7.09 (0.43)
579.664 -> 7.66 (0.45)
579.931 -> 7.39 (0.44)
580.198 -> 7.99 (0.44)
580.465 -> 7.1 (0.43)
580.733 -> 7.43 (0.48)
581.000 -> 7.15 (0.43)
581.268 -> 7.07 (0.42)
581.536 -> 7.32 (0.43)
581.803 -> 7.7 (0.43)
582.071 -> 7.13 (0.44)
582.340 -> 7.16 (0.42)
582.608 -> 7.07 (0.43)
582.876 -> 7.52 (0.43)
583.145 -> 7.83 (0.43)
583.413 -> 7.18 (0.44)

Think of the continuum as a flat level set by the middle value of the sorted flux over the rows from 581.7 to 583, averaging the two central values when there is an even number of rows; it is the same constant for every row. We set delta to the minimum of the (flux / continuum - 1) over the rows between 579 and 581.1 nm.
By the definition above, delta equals -0.010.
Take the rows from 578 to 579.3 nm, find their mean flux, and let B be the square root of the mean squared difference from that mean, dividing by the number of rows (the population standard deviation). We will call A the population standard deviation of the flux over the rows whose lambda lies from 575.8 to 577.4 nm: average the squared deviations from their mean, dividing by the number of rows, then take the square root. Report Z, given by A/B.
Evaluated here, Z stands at 1.5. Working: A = 0.603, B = 0.40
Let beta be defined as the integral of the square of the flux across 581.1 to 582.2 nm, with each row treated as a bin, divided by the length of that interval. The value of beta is 53.4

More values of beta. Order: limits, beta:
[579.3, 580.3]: 56.9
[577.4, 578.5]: 50.1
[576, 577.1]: 58.1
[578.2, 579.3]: 53.1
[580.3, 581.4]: 52.0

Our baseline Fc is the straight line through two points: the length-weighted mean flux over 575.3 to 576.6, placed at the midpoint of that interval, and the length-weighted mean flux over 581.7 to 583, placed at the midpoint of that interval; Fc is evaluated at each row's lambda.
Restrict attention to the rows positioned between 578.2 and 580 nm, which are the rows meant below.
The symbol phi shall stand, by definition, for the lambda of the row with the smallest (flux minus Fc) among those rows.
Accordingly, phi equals 578.597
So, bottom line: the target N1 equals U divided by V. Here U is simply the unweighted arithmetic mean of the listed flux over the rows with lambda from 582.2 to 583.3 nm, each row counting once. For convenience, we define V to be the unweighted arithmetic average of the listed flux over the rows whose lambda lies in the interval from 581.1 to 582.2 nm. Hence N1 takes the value 1.01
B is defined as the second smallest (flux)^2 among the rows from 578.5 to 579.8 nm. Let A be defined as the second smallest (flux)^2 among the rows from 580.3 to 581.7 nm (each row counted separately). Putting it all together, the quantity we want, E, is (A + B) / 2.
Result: 50.3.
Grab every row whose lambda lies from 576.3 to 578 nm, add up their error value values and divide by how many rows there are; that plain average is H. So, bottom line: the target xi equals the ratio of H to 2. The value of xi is 0.233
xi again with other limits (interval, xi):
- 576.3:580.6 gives 0.227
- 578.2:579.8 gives 0.227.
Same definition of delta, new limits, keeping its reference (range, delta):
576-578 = -0.073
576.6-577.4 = 0.078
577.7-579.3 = -0.061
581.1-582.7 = -0.013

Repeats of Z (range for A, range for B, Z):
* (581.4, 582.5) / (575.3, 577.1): 0.4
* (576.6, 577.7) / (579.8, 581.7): 1.6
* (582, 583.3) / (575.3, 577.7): 0.6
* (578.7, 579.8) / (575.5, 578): 0.5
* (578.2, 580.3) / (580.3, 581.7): 2.7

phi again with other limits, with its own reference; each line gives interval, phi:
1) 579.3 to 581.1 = 579.397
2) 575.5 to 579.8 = 576.204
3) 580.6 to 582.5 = 581.268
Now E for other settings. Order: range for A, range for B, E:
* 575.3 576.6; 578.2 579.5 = 52.8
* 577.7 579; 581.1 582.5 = 48.6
